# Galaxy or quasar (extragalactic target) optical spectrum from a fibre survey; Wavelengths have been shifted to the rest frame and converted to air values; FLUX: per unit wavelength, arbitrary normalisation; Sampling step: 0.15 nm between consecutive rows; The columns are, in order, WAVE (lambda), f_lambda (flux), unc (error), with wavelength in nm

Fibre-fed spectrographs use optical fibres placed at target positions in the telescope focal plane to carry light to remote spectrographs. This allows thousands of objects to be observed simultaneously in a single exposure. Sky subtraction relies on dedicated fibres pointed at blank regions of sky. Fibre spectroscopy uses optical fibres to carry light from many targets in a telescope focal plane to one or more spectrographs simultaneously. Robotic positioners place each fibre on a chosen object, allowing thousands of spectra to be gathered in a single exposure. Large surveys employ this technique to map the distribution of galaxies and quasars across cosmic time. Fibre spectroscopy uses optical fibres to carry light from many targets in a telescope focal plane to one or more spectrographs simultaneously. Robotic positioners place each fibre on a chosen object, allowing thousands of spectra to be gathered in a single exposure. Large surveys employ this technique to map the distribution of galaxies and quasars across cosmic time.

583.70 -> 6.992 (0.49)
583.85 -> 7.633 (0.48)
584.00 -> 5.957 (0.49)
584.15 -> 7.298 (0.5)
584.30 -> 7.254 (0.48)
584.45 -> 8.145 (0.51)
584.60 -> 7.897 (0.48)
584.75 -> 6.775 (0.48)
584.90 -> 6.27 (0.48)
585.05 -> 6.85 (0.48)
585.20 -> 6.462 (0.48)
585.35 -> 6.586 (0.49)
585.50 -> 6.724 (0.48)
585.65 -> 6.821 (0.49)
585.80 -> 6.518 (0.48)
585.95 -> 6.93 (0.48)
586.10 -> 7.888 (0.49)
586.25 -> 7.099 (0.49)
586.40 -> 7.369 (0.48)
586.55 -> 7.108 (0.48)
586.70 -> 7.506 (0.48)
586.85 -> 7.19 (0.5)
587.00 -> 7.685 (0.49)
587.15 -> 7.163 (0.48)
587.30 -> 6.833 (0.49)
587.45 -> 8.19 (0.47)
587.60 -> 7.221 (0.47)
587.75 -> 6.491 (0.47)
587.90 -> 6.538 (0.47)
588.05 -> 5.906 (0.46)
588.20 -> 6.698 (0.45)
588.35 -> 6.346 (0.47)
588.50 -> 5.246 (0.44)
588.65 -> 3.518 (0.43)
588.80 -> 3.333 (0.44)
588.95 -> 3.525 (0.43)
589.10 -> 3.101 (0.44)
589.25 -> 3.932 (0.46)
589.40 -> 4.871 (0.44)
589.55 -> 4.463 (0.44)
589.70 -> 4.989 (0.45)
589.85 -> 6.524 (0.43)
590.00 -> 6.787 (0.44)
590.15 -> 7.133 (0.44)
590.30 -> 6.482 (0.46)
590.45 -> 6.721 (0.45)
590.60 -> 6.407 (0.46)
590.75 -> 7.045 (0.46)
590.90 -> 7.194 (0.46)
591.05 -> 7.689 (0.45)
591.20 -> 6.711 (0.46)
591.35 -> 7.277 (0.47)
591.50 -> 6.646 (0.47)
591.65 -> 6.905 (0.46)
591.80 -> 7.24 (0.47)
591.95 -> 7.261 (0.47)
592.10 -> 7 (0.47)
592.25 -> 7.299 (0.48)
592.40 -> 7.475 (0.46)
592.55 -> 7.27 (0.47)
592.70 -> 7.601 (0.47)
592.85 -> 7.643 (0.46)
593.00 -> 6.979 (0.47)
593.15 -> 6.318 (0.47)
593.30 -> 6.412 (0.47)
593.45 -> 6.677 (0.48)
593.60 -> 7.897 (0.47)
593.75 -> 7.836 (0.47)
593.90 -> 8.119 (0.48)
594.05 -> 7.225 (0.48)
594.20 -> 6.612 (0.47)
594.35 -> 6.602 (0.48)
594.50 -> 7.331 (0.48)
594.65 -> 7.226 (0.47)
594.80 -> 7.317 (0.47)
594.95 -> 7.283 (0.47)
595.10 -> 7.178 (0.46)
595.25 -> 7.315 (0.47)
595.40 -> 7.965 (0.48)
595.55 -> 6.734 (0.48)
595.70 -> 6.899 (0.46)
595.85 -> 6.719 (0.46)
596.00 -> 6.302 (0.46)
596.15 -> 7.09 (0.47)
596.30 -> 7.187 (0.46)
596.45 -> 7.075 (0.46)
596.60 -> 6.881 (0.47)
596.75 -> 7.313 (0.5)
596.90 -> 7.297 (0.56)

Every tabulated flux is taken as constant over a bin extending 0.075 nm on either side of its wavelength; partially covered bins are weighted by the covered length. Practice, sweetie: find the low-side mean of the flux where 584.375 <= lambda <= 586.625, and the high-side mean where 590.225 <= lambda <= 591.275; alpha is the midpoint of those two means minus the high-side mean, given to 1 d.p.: 0.1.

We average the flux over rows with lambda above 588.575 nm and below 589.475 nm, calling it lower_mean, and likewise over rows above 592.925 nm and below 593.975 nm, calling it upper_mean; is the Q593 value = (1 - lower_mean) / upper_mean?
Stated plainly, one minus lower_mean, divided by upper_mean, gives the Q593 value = -0.4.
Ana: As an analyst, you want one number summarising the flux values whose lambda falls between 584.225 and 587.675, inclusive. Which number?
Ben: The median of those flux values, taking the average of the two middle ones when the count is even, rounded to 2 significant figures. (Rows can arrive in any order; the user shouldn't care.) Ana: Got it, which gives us 7.1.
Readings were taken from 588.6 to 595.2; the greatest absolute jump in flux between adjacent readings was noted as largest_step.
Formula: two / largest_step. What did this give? 1.3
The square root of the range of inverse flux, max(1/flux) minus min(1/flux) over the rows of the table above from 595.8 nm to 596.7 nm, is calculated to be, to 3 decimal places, 0.140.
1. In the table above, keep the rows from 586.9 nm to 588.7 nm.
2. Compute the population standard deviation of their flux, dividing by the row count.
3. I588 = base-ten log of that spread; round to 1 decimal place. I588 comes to 0.1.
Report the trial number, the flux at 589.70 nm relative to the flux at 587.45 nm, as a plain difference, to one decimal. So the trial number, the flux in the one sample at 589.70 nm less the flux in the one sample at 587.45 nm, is -3.2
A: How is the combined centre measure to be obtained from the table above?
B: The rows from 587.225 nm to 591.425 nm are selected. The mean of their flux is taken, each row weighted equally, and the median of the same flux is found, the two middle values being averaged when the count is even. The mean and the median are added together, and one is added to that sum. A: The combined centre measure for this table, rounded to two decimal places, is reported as 13.48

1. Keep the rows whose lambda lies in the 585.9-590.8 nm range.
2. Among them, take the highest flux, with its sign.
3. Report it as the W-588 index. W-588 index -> 8.19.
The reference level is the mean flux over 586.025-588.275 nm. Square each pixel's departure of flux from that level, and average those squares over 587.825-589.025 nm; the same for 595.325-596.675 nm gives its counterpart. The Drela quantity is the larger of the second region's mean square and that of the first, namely 5.8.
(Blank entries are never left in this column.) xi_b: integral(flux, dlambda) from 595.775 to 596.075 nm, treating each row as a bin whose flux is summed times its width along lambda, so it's 2.0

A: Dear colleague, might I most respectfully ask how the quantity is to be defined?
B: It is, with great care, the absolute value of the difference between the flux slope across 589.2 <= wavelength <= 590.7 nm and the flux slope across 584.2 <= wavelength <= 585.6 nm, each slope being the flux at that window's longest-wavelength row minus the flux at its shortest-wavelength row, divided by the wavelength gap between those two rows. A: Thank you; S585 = 2.3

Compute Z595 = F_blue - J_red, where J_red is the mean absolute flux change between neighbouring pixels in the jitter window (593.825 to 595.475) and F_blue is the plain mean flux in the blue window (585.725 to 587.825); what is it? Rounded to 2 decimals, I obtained 6.89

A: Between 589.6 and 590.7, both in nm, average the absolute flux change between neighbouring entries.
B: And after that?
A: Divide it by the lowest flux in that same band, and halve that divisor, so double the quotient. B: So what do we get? 0.22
